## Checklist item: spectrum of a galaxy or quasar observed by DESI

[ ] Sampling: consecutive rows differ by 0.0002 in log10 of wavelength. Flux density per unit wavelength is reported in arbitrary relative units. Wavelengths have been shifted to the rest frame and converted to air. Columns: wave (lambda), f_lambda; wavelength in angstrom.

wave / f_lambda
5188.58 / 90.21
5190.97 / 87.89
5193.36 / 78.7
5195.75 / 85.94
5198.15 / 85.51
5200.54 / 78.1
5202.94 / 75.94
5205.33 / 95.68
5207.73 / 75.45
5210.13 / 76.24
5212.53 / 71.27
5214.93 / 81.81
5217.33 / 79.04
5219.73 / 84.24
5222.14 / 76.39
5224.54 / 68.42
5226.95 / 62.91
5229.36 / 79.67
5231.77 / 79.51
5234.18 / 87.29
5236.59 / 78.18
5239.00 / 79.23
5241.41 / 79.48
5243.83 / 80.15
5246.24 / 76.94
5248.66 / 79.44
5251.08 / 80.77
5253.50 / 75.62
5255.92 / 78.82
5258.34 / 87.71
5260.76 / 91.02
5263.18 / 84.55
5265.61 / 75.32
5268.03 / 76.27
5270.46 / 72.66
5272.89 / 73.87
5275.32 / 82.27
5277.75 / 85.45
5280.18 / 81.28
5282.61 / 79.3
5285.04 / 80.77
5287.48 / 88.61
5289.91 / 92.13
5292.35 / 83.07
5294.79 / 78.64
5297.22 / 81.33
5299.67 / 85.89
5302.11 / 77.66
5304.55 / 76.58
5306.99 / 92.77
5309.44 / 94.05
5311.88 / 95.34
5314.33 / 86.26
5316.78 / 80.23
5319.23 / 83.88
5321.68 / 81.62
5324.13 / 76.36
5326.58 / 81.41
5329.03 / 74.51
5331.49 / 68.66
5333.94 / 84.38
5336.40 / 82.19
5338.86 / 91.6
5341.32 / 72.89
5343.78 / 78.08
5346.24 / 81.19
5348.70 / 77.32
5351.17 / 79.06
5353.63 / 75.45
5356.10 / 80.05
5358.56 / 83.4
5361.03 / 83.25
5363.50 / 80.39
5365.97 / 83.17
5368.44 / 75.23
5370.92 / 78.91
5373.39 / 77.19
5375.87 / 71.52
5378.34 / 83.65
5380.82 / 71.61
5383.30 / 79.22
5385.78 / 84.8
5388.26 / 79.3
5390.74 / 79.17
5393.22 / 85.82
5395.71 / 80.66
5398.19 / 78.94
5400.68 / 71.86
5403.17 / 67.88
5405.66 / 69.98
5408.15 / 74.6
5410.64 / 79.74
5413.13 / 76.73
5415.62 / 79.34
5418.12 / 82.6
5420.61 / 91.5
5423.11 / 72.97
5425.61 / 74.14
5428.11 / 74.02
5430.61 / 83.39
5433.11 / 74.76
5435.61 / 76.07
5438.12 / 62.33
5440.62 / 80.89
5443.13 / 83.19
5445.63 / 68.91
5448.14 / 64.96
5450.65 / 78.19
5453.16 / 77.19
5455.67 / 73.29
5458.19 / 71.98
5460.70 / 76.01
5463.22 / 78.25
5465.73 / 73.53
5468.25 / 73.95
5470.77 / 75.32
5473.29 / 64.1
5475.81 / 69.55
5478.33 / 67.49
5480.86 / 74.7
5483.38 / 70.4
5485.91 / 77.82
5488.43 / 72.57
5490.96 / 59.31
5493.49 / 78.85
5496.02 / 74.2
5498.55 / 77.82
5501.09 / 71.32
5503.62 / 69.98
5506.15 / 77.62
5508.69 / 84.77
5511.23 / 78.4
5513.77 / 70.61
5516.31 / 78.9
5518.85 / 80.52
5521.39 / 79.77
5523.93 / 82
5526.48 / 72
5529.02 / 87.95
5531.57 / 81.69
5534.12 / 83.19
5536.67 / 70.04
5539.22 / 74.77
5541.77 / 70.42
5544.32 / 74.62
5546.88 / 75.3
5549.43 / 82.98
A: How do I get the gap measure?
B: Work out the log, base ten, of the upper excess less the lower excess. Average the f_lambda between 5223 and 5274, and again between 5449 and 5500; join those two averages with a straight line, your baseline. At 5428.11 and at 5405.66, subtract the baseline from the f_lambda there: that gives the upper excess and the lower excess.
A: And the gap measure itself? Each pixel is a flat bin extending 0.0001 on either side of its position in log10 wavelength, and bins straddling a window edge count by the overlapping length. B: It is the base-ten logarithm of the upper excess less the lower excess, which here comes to 0.66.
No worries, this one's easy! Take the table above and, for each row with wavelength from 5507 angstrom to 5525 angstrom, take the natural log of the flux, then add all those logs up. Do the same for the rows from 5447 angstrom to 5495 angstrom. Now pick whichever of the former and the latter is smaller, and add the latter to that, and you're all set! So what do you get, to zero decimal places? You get 112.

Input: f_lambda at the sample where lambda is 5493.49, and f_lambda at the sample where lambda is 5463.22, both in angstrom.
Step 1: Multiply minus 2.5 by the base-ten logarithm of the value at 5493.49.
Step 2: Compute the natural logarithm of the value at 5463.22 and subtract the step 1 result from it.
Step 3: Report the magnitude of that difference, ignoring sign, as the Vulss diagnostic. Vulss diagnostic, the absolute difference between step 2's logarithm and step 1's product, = 9.10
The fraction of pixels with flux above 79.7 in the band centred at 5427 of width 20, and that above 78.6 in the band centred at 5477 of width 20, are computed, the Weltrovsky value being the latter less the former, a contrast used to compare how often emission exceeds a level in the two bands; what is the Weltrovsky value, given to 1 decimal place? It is -0.4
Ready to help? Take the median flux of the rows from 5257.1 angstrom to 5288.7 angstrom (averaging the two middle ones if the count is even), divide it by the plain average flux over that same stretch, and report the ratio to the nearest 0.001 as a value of 0.998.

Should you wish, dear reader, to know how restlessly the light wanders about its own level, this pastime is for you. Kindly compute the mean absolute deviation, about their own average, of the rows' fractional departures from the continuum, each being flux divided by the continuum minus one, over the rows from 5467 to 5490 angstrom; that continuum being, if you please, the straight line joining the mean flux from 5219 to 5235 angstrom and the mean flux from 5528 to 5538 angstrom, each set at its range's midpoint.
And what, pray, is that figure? 0.043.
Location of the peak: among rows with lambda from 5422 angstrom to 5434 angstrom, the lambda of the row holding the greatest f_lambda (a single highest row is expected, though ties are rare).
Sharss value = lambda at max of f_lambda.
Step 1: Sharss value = 5430.61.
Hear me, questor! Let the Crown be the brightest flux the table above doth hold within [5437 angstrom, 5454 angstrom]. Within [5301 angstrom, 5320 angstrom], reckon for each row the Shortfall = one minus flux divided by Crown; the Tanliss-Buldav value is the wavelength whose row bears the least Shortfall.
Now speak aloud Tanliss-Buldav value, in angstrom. 5311.88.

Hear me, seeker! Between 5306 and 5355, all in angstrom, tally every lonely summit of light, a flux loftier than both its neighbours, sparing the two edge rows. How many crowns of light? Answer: 7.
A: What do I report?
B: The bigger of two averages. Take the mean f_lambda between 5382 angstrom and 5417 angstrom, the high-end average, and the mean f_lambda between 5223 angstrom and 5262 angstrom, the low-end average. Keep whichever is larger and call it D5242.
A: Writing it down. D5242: 79.1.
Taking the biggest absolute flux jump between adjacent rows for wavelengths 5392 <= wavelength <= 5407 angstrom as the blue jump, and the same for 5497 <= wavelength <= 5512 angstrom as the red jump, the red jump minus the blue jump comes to 1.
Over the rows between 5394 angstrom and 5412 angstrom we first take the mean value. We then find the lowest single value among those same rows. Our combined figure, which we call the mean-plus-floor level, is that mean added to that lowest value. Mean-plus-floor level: 143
